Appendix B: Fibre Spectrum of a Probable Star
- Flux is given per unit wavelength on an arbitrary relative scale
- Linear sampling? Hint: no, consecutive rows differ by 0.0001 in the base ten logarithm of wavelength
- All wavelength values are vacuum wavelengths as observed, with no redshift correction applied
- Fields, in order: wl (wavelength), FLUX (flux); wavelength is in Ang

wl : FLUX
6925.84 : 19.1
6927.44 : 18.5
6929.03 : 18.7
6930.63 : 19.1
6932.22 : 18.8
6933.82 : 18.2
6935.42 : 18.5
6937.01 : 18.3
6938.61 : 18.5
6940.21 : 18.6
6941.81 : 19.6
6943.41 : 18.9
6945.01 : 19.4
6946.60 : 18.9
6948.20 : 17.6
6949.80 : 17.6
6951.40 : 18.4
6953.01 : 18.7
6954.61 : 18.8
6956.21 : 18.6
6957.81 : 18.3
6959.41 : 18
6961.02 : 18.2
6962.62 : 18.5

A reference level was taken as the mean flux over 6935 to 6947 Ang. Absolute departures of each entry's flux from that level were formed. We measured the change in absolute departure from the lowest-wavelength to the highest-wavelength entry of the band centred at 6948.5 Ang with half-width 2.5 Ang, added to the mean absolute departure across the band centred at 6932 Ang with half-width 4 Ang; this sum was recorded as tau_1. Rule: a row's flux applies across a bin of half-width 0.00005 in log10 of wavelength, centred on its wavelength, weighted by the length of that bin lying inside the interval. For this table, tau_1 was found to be 1.5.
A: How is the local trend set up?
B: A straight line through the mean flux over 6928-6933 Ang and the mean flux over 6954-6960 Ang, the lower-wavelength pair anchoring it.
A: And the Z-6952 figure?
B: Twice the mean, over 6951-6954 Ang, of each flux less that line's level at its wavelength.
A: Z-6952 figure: 0.1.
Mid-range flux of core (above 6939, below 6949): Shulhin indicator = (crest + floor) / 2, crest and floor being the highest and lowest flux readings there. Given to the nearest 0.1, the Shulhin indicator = 18.6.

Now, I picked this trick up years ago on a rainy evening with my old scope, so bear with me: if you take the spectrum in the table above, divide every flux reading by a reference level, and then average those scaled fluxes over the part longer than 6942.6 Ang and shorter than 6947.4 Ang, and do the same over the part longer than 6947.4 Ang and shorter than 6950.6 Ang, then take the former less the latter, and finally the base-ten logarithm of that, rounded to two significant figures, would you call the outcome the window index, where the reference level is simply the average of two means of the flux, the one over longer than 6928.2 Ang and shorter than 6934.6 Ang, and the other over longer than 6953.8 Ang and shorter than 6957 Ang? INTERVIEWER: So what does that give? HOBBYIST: -1.1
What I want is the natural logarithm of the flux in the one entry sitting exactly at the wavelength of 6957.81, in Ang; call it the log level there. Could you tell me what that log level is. 2.91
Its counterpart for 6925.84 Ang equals 2.95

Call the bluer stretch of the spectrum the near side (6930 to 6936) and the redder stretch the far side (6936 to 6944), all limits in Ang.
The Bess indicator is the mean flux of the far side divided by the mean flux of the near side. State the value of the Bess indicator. 1.01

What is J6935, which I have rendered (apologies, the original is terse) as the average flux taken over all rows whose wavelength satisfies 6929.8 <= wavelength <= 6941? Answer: 18.6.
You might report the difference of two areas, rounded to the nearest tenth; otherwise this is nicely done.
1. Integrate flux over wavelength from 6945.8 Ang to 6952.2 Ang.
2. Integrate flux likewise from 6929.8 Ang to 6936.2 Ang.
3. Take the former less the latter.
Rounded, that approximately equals -3.1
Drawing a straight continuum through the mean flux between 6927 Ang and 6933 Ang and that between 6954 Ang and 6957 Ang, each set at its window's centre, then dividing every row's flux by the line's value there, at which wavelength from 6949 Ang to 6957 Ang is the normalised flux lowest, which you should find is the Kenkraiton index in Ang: 6949.80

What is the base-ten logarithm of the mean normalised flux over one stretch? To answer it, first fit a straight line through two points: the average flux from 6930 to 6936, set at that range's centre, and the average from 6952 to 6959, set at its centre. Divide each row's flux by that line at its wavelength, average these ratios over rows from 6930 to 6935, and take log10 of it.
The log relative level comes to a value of 0.001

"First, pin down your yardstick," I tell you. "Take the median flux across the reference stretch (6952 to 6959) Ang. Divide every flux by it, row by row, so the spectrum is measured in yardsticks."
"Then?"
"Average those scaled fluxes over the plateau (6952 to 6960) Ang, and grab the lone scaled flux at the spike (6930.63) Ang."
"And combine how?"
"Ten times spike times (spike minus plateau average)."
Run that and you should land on 0.3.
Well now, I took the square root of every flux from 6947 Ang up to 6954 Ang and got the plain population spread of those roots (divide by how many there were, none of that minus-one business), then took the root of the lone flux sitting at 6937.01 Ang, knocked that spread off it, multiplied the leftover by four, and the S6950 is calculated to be 16.9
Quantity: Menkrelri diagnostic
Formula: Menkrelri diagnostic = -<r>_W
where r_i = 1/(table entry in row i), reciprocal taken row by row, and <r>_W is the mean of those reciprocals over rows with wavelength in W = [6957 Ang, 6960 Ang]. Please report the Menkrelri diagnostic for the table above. -0.0551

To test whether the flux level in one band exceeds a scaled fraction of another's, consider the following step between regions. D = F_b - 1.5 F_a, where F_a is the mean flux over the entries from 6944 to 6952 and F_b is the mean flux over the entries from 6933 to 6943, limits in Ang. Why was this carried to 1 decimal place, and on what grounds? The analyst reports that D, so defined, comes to -9.0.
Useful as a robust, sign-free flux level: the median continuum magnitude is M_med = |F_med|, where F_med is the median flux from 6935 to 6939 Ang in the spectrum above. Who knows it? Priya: 18.5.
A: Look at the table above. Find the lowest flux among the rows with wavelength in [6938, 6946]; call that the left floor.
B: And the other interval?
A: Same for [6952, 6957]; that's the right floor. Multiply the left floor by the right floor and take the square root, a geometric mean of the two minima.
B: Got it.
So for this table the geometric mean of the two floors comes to 18.5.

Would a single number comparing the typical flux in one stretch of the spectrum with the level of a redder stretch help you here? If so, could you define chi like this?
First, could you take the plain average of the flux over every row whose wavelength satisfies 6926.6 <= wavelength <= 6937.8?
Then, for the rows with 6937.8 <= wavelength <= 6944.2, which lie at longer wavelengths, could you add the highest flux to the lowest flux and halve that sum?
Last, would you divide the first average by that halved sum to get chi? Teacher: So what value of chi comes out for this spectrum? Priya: 0.98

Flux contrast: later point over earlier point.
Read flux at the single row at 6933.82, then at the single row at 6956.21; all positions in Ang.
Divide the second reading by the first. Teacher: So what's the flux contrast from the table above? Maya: 1.02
